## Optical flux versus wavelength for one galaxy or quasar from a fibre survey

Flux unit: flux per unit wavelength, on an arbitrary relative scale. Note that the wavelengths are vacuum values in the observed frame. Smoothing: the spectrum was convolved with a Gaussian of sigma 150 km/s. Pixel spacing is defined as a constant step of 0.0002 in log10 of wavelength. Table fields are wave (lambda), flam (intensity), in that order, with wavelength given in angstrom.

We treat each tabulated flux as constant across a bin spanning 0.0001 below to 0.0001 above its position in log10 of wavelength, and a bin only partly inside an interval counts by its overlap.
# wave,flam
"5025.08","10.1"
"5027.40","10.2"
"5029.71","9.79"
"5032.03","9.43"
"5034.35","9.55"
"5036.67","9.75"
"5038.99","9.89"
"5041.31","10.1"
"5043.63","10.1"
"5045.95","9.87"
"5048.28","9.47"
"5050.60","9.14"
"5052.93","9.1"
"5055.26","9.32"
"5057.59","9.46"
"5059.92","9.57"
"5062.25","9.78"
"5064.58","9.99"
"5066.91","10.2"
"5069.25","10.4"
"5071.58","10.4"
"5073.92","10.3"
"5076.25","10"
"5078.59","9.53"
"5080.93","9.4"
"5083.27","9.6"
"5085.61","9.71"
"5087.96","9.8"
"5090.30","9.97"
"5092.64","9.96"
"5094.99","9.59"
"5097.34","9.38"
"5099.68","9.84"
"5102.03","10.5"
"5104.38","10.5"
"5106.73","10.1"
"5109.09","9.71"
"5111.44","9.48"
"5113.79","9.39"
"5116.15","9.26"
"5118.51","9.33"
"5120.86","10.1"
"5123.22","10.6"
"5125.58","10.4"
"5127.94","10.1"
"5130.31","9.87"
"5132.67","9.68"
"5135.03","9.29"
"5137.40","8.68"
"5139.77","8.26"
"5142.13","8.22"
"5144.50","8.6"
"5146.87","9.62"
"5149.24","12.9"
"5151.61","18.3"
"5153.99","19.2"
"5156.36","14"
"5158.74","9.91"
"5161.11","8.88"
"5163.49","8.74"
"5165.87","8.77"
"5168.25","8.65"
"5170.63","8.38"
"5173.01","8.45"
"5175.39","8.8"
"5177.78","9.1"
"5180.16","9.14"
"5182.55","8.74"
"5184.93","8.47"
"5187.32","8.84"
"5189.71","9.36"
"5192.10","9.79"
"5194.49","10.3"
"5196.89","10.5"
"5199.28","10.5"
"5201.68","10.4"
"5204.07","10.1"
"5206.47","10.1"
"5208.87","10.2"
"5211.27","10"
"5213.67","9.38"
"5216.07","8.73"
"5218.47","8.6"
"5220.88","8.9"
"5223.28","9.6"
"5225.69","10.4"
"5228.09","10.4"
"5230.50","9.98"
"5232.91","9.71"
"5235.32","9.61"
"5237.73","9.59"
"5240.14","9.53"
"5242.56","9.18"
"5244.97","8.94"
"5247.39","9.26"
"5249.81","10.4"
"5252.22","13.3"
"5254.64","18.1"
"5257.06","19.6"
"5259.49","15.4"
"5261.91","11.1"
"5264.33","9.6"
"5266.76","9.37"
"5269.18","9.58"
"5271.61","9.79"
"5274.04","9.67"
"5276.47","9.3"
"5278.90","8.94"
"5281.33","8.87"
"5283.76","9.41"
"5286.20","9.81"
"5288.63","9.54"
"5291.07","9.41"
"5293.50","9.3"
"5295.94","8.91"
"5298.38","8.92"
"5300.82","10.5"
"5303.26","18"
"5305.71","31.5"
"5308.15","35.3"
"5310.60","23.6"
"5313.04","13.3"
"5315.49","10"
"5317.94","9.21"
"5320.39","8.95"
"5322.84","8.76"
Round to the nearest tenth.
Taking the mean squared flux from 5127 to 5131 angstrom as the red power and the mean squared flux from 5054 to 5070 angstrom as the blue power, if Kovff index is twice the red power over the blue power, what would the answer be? 2.1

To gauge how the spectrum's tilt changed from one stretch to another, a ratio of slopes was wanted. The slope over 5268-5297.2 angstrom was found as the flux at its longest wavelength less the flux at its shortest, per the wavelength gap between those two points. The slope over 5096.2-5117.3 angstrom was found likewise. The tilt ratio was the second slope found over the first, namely 0.3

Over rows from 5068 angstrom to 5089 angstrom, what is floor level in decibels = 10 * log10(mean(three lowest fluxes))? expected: 9.8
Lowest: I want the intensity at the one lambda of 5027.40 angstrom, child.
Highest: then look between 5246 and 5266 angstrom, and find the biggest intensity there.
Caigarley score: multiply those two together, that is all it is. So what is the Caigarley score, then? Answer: 200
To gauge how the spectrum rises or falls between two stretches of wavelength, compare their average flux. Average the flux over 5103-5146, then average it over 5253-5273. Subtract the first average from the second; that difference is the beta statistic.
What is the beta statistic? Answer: 3.3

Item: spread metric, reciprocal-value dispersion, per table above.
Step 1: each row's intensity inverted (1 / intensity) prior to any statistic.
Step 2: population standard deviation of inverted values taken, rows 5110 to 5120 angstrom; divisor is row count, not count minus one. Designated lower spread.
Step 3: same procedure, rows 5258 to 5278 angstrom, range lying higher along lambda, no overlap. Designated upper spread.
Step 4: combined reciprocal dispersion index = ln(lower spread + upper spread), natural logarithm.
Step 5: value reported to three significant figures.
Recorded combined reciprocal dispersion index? -4.24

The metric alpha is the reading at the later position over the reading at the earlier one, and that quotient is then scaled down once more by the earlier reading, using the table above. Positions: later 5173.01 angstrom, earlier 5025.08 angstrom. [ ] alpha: 0.083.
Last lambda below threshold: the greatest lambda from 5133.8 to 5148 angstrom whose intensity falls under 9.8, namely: 5146.87 angstrom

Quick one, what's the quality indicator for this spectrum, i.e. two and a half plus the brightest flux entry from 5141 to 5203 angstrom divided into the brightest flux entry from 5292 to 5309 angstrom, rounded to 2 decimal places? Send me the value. 4.34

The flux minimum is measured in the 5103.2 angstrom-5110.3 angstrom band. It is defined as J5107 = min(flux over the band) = 9.71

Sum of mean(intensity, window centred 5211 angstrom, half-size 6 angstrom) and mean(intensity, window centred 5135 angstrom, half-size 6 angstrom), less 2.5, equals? 16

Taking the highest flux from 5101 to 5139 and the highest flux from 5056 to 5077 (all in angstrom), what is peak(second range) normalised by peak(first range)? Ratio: 0.98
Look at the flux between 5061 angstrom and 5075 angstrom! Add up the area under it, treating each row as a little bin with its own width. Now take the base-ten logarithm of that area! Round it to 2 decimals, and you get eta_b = 2.15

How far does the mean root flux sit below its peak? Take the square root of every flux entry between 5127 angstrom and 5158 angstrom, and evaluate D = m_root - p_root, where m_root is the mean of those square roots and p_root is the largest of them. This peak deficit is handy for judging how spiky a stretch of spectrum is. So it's -1.1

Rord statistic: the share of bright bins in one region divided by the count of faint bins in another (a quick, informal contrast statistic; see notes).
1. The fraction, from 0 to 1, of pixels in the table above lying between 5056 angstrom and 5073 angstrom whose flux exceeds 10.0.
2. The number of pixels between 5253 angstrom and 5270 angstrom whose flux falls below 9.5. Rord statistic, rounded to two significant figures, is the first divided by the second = 0.43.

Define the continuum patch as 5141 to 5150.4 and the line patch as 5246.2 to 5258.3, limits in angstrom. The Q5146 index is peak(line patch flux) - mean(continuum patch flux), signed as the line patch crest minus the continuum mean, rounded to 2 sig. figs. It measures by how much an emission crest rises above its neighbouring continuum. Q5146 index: 9.8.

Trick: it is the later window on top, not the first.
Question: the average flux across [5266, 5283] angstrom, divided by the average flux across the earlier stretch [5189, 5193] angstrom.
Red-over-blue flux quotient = 0.98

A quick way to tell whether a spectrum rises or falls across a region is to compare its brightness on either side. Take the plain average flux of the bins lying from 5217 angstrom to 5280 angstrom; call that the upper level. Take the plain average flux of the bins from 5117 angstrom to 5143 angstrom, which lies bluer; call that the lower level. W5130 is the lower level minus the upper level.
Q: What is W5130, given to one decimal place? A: -1.2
